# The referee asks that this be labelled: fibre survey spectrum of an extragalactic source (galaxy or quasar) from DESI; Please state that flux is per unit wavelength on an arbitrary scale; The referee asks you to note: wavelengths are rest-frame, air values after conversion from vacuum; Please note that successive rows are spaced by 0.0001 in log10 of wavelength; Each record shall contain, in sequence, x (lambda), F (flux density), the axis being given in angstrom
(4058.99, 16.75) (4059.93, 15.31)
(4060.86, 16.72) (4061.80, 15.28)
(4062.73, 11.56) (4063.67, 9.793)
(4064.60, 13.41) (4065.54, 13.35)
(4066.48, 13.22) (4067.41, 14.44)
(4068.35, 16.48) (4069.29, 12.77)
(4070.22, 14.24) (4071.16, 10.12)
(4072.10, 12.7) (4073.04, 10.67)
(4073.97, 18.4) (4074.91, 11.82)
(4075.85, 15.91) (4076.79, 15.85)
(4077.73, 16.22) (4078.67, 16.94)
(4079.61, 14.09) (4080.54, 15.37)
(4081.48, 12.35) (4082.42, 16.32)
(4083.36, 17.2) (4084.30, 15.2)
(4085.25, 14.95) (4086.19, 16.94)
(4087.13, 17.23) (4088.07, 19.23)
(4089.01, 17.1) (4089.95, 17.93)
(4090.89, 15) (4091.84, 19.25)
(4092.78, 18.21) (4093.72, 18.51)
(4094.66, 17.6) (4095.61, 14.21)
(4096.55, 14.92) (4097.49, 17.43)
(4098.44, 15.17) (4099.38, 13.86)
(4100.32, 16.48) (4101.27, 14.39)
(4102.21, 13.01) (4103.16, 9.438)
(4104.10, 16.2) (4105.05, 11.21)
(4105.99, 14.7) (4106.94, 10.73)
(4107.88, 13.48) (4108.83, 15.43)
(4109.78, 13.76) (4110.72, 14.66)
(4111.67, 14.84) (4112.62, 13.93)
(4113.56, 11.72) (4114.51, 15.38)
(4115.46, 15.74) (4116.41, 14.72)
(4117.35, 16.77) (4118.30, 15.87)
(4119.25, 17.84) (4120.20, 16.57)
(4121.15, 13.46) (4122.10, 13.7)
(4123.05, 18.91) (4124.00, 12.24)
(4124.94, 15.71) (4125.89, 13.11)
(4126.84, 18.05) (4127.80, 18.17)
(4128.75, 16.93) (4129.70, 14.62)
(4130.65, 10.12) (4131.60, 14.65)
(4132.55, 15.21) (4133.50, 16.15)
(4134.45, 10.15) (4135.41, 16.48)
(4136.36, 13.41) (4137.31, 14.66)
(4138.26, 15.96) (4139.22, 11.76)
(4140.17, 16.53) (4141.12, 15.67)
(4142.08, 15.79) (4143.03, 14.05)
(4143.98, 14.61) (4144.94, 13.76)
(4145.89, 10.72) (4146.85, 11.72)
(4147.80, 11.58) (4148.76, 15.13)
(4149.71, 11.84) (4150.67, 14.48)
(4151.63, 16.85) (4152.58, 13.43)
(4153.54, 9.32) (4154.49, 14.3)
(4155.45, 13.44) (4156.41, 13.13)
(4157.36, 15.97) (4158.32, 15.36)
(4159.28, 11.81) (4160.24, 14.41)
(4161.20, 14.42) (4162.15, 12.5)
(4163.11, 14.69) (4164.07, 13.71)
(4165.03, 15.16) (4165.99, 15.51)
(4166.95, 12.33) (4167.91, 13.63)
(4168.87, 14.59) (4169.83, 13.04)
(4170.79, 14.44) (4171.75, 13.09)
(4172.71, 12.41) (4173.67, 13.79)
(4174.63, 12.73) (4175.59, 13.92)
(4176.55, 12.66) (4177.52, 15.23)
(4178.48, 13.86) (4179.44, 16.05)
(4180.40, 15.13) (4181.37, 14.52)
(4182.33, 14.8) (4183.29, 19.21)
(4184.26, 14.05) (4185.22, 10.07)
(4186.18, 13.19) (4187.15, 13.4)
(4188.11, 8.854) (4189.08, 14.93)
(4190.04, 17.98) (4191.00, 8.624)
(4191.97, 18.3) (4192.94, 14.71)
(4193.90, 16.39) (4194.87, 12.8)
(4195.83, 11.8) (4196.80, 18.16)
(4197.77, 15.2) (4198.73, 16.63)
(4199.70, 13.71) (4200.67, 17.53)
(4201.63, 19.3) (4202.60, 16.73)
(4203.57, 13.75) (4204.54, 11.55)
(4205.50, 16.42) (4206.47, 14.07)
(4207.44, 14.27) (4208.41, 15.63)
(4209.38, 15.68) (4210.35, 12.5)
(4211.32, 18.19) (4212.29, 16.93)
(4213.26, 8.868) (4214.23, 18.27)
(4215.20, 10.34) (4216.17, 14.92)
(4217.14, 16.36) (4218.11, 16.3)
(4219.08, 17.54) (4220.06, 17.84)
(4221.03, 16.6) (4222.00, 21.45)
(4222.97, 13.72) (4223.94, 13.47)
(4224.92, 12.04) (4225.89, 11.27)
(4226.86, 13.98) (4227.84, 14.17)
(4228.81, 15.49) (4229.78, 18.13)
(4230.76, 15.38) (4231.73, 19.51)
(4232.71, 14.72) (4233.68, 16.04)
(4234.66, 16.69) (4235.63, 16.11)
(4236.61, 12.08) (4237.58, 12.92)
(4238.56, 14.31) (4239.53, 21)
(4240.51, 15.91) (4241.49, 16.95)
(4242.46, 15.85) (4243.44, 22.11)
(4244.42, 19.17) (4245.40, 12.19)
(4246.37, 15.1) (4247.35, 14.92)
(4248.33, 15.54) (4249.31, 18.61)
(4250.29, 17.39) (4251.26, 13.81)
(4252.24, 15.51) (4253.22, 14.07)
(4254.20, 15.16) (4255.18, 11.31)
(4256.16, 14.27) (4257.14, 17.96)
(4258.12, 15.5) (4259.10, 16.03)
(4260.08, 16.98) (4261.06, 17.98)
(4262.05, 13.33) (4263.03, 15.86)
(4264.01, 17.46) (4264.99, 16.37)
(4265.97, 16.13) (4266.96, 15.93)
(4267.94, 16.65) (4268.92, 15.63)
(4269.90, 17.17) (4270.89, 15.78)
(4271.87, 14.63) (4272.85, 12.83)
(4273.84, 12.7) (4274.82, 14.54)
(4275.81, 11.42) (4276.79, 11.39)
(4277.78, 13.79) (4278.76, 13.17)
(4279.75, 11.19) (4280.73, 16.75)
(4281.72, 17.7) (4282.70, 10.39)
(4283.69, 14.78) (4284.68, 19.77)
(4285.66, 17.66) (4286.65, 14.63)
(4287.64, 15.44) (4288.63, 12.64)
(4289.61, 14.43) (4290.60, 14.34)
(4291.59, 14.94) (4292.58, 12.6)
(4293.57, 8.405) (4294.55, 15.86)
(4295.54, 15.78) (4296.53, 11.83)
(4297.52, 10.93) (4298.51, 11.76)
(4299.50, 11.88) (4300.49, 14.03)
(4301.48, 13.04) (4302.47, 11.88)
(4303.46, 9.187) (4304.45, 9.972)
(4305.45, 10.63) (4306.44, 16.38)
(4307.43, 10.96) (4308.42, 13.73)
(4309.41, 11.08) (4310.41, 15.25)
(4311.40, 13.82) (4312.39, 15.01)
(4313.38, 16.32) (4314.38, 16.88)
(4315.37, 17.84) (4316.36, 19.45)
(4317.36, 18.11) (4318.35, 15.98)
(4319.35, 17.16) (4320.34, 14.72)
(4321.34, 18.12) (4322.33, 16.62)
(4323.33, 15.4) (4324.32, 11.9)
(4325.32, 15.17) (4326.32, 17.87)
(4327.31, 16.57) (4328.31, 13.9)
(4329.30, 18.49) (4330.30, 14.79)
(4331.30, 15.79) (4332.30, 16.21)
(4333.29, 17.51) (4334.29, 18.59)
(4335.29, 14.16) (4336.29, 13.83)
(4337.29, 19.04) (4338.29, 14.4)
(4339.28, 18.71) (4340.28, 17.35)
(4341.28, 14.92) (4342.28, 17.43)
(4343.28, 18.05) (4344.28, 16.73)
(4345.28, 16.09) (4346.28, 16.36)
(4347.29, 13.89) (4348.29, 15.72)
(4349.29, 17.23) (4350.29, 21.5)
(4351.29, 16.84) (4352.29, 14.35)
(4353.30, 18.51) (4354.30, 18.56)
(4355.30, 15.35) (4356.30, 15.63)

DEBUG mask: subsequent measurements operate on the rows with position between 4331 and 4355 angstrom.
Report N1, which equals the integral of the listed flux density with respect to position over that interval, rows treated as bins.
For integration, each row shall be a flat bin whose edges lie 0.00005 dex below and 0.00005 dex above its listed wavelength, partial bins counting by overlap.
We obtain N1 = 402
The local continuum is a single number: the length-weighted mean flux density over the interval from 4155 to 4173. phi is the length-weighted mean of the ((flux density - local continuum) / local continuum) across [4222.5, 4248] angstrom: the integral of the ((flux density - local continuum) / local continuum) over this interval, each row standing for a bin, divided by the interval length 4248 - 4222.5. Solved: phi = 0.117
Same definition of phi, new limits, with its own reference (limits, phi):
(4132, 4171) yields 0.004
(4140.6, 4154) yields -0.027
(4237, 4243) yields 0.162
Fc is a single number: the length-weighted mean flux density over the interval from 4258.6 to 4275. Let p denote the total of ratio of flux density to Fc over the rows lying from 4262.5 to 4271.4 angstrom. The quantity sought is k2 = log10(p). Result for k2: 0.972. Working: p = 9.4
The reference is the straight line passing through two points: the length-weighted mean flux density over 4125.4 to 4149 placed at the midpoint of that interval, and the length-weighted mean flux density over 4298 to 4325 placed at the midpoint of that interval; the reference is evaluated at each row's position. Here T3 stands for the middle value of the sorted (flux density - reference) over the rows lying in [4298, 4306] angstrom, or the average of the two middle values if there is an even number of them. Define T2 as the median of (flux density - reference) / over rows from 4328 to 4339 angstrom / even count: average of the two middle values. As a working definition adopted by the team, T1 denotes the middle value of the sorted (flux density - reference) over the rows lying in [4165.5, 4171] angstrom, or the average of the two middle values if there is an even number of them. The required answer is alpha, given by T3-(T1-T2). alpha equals -0.8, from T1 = -0.3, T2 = 1.45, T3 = -2.5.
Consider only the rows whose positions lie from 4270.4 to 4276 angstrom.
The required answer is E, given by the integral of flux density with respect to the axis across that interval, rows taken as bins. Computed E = 77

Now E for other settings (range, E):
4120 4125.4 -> 81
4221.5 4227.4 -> 85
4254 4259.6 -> 84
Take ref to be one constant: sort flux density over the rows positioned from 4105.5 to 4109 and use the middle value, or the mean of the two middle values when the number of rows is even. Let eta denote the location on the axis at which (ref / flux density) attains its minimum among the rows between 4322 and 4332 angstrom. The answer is 4329.30 angstrom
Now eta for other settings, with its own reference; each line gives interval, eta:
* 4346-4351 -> 4350.29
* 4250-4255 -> 4250.29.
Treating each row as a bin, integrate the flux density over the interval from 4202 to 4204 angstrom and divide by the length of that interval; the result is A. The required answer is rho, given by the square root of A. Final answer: 3.93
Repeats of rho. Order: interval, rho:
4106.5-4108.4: 3.50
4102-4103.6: 3.31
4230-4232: 4.16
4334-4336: 3.98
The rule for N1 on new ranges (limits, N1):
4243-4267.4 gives 389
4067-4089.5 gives 340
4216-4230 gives 217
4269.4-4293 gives 339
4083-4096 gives 222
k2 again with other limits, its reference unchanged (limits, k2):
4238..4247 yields 0.989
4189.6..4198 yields 0.932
